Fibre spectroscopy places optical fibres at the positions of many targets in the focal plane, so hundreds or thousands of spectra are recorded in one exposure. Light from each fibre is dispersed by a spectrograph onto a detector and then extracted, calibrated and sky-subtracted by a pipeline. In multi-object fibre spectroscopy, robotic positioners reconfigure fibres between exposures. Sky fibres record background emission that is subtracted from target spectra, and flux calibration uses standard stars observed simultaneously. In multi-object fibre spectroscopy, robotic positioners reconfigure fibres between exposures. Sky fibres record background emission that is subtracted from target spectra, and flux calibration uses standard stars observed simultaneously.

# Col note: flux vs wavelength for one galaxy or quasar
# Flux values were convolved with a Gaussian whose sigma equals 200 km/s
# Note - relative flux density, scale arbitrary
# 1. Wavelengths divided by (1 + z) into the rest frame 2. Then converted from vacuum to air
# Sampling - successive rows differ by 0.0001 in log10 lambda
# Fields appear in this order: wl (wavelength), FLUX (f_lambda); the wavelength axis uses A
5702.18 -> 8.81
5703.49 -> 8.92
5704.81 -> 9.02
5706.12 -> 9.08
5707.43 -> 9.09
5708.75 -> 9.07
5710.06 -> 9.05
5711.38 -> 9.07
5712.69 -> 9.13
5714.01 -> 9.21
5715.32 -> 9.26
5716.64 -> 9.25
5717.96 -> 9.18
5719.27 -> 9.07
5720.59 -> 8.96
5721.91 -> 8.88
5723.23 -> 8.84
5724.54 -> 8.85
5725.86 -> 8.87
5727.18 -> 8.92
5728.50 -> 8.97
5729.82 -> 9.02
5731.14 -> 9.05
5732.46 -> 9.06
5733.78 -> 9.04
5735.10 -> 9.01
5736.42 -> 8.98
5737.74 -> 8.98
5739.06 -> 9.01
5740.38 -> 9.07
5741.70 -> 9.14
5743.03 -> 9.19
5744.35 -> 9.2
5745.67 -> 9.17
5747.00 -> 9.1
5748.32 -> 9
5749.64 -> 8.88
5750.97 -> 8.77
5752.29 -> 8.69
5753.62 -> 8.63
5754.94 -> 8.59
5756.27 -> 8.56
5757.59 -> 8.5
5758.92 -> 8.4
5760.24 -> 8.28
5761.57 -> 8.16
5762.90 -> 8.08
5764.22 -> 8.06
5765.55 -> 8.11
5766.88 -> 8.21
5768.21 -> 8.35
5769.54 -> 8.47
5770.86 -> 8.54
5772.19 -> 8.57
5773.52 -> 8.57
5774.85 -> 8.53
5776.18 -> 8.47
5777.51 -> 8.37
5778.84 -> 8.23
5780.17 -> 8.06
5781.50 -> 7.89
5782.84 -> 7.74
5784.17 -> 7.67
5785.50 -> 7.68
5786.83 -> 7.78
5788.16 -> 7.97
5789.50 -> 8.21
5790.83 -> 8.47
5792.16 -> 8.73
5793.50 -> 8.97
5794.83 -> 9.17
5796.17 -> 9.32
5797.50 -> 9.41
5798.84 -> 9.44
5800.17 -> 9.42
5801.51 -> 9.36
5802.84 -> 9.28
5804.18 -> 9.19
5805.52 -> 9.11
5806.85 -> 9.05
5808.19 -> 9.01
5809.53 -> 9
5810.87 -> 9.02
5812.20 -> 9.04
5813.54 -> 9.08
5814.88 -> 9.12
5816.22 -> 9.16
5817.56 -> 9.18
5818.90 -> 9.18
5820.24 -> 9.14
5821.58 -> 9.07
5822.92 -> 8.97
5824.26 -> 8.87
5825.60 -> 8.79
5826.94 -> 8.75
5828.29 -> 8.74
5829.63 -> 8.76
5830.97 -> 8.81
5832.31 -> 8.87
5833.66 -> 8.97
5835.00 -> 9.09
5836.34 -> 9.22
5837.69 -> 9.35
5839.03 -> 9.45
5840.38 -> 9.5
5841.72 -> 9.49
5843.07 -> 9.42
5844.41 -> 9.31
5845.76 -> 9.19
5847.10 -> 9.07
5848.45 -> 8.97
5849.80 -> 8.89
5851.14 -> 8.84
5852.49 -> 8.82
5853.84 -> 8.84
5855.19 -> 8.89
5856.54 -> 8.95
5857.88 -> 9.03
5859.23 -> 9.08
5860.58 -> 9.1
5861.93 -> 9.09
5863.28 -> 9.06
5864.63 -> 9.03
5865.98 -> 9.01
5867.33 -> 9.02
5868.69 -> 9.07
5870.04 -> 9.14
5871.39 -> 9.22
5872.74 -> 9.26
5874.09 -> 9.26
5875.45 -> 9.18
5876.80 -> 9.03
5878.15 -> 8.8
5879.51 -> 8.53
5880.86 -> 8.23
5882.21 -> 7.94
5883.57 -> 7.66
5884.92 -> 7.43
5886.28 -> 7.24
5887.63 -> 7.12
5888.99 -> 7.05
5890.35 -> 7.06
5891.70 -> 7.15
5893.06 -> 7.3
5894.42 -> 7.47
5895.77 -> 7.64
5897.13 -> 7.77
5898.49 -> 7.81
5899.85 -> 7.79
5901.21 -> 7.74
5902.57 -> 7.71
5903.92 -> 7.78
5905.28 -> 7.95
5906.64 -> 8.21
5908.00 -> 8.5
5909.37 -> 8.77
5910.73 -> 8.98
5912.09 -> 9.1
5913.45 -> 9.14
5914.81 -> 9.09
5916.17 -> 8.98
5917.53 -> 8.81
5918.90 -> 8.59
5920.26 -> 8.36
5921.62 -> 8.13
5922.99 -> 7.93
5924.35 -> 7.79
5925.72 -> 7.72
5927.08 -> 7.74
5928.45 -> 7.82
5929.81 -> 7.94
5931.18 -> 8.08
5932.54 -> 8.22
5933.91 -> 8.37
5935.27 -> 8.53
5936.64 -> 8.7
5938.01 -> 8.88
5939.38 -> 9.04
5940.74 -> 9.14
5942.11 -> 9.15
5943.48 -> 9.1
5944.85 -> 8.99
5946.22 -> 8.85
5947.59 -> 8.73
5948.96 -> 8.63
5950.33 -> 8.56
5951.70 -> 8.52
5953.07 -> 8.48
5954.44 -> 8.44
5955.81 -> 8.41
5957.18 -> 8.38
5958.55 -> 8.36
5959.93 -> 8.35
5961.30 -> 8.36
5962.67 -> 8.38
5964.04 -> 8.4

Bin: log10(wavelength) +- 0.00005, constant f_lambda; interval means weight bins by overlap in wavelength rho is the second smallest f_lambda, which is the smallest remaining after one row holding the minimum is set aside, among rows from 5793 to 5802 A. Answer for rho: 9.17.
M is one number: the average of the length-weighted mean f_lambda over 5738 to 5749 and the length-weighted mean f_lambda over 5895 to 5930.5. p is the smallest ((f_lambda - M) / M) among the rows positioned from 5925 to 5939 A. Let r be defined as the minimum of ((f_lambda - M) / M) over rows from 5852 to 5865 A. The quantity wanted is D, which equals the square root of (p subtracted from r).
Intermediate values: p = -0.11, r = 0.0180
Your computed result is 0.36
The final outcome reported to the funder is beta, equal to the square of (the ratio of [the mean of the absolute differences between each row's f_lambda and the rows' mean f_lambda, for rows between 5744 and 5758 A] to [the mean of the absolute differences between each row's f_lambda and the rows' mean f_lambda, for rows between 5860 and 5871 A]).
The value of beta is 40.0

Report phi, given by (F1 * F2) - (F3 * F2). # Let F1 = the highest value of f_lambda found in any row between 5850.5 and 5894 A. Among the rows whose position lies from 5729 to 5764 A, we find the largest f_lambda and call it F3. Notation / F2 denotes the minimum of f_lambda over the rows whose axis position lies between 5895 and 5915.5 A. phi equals 0.5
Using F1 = 9.26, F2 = 7.64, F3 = 9.2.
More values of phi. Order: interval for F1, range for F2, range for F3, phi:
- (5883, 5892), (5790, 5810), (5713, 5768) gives -13.6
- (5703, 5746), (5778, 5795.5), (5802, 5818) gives -0.2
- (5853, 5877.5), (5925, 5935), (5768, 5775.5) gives 5.3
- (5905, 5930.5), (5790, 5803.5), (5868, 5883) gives -1.0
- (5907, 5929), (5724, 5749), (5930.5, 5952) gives -0.1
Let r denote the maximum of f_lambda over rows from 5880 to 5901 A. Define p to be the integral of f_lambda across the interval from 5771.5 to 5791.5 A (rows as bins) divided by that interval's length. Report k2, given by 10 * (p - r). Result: -0.8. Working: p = 8.15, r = 8.23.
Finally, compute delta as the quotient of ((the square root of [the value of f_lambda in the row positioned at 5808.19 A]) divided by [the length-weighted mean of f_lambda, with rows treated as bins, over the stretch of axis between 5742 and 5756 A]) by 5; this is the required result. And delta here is 0.067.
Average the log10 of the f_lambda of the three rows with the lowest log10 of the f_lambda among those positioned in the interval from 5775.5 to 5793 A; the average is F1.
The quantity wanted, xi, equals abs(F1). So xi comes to 0.886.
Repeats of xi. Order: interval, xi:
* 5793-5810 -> 0.954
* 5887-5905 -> 0.850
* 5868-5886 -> 0.885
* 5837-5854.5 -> 0.946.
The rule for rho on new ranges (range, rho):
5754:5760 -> 8.5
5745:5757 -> 8.59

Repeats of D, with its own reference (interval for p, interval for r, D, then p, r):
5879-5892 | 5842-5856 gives 0.45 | -0.19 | 0.0180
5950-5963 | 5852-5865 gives 0.23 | -0.04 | 0.0180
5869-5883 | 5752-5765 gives 0.12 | -0.08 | -0.0697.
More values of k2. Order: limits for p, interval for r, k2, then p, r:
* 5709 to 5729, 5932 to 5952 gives -1.1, 9.04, 9.15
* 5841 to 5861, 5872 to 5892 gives -2.0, 9.06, 9.26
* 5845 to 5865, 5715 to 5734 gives -2.7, 8.99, 9.26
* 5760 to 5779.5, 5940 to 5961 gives -8.2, 8.33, 9.15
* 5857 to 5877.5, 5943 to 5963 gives 0.1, 9.11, 9.1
